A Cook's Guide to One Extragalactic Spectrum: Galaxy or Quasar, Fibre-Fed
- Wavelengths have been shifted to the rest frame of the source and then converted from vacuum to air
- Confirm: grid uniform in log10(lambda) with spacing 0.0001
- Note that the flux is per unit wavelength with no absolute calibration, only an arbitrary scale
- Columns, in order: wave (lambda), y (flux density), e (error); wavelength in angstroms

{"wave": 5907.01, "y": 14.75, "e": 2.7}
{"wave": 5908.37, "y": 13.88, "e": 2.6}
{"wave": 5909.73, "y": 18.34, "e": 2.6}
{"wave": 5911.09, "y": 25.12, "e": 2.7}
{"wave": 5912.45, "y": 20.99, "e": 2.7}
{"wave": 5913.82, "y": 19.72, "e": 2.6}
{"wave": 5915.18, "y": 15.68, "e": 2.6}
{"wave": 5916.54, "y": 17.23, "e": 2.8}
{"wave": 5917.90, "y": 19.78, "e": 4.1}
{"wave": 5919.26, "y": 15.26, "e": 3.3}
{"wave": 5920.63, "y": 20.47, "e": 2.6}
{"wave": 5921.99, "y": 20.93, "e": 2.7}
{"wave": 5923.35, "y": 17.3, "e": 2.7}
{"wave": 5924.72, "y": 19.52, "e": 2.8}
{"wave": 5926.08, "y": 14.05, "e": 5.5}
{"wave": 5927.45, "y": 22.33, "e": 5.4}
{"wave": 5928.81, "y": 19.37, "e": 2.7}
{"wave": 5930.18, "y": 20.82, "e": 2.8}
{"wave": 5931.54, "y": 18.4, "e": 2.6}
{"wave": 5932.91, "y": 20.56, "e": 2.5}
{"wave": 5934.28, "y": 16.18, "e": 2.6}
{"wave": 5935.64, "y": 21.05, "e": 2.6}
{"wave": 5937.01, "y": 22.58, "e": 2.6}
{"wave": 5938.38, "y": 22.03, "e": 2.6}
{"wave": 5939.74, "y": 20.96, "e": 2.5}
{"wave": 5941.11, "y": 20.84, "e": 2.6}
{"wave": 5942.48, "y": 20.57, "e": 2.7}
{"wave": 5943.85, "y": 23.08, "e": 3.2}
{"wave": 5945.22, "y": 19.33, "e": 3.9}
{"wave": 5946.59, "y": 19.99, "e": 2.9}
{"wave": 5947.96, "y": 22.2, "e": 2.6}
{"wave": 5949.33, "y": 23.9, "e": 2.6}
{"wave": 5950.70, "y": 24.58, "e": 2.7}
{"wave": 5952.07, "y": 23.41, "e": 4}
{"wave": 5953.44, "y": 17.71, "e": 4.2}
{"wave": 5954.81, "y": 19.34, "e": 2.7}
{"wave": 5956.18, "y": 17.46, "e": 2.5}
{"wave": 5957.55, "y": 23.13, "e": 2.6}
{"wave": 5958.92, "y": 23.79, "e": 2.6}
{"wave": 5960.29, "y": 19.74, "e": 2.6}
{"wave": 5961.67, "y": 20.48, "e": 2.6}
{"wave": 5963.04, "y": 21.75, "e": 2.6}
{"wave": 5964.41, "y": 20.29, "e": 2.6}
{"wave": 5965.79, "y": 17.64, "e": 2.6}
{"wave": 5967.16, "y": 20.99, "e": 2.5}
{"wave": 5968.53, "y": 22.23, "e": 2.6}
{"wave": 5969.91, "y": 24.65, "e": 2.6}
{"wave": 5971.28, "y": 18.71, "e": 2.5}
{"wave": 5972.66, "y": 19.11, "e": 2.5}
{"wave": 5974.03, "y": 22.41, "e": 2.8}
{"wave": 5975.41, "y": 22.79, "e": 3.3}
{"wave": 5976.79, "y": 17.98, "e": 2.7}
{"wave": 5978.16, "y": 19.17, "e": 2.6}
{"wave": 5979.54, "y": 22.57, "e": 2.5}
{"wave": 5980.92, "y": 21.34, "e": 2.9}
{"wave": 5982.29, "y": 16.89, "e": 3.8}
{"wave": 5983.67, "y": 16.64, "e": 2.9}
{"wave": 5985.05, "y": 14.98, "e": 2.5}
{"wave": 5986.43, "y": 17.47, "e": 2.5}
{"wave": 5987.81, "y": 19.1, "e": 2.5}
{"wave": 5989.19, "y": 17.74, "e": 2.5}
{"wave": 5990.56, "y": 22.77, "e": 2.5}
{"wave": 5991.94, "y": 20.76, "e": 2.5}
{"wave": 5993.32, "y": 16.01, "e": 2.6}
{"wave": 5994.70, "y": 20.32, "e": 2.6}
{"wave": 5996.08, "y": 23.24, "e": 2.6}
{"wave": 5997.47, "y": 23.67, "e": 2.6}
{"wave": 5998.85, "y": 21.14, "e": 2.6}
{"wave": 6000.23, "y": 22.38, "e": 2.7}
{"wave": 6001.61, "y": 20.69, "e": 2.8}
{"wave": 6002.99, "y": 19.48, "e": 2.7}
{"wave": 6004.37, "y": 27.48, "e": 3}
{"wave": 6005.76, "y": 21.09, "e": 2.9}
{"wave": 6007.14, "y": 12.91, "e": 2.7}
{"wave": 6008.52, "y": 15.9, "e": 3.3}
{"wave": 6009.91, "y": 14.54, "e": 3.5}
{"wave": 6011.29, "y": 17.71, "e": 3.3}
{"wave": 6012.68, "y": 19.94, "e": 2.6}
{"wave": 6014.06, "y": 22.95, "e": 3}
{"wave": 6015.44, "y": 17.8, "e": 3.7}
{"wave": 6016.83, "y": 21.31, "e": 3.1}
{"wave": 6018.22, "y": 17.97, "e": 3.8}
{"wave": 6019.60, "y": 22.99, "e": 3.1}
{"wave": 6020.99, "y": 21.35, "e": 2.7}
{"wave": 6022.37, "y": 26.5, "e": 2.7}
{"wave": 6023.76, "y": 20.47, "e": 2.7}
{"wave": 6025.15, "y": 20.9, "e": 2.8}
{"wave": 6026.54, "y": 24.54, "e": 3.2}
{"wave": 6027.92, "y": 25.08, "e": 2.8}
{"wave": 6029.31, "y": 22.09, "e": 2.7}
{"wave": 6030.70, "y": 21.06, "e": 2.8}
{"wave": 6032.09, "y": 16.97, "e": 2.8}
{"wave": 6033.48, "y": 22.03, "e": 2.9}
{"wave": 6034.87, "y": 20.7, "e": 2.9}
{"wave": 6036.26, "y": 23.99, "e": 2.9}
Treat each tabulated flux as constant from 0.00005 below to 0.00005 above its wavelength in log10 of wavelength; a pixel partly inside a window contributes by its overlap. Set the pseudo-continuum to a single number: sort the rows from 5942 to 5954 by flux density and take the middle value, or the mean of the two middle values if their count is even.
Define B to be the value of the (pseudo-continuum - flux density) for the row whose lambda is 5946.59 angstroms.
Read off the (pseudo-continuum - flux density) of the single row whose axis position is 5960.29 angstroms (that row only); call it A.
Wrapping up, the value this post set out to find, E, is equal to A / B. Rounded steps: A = 2.5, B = 2.2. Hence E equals 1.1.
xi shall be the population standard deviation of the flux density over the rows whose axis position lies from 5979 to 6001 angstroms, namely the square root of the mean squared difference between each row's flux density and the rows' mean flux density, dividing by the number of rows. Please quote 2.8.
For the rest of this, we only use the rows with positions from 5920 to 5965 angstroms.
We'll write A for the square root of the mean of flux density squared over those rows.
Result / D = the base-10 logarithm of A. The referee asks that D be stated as 1.32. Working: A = 20.7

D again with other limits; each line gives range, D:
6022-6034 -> 1.35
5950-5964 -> 1.33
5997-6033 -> 1.32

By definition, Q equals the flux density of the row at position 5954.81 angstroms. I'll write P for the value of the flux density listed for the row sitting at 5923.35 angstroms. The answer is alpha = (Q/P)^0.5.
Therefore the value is 1.06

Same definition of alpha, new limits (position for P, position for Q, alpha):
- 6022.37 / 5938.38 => 0.91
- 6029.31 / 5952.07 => 1.03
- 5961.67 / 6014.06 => 1.06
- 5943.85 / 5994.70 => 0.94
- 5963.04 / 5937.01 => 1.02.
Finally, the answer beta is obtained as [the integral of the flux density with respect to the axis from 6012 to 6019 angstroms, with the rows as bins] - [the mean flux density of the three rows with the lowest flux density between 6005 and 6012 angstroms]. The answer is 126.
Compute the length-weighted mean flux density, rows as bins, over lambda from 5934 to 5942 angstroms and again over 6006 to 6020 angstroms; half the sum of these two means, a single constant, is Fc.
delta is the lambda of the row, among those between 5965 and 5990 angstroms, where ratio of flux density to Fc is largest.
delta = 5969.91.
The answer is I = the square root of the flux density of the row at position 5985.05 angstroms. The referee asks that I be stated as 3.9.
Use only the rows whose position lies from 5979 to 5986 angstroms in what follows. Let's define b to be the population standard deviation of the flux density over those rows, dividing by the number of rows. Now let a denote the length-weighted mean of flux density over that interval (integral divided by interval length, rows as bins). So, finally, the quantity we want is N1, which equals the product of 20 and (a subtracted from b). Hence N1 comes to -308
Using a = 18.4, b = 2.9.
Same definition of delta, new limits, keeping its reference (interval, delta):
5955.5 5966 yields 5958.92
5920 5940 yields 5937.01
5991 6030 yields 6004.37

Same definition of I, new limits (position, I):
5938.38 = 4.7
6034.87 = 4.5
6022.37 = 5.1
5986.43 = 4.2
